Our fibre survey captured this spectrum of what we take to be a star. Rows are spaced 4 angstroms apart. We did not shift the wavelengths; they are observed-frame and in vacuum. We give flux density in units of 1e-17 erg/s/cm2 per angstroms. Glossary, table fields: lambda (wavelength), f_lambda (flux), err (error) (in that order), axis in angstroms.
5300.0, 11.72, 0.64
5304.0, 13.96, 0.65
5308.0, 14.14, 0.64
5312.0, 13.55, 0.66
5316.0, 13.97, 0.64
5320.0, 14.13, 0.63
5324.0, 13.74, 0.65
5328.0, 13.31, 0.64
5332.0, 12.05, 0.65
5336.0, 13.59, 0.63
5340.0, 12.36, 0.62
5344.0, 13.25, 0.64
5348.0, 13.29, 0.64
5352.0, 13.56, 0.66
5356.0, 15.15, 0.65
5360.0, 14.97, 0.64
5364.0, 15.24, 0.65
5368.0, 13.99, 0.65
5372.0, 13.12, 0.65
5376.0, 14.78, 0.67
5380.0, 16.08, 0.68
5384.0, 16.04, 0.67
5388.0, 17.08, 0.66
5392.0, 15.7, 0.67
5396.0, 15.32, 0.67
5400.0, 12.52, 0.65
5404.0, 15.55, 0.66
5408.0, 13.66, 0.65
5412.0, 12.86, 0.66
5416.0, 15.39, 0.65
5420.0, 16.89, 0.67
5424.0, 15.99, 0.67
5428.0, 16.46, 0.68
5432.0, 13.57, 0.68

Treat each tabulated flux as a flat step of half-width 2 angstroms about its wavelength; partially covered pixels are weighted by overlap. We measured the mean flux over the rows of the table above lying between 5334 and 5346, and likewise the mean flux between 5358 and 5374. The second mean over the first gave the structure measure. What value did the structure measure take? 1.10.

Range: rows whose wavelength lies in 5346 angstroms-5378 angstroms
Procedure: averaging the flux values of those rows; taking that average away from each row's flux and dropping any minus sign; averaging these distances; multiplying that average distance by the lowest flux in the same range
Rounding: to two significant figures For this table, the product 10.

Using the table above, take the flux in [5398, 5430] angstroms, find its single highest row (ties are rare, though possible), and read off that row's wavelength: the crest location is 5420.0 angstroms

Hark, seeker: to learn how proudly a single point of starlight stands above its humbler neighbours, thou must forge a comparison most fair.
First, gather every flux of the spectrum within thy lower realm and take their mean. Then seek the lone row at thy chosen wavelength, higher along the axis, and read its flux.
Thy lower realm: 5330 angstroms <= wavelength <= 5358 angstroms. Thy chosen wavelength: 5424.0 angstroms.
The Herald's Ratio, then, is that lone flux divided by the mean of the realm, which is 1.20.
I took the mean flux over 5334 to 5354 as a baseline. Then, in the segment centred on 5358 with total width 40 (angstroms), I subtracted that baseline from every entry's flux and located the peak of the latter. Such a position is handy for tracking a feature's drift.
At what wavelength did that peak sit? 5364.0 angstroms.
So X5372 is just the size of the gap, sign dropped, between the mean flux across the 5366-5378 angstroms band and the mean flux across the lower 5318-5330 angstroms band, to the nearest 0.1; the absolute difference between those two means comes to 0.2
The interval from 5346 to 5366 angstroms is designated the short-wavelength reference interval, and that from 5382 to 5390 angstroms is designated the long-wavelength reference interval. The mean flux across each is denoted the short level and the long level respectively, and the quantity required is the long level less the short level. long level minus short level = 2.1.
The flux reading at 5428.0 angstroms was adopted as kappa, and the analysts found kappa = 16.46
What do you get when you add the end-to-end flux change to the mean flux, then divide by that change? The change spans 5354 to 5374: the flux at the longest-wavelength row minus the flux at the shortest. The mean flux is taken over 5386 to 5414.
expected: -6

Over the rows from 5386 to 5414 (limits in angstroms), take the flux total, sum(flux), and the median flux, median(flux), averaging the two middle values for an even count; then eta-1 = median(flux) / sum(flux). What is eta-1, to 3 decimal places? 0.149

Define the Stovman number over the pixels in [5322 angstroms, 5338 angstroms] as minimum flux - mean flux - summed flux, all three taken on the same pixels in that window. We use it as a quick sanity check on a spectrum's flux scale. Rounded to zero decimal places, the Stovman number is -54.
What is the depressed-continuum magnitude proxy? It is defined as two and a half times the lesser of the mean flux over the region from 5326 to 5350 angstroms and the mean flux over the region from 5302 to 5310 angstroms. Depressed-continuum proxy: 32.4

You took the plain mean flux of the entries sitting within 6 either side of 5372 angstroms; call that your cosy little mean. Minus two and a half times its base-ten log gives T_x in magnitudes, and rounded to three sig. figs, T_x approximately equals -2.86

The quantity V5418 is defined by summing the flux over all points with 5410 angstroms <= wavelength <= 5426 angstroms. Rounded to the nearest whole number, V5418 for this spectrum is 61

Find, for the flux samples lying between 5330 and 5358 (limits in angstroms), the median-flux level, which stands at 13.3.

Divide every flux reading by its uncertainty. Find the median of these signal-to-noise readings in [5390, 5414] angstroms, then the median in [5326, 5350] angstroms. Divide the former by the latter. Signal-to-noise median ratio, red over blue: 1.06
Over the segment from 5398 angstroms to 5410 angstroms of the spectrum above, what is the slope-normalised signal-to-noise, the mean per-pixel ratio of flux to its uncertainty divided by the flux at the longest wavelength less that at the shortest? 19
